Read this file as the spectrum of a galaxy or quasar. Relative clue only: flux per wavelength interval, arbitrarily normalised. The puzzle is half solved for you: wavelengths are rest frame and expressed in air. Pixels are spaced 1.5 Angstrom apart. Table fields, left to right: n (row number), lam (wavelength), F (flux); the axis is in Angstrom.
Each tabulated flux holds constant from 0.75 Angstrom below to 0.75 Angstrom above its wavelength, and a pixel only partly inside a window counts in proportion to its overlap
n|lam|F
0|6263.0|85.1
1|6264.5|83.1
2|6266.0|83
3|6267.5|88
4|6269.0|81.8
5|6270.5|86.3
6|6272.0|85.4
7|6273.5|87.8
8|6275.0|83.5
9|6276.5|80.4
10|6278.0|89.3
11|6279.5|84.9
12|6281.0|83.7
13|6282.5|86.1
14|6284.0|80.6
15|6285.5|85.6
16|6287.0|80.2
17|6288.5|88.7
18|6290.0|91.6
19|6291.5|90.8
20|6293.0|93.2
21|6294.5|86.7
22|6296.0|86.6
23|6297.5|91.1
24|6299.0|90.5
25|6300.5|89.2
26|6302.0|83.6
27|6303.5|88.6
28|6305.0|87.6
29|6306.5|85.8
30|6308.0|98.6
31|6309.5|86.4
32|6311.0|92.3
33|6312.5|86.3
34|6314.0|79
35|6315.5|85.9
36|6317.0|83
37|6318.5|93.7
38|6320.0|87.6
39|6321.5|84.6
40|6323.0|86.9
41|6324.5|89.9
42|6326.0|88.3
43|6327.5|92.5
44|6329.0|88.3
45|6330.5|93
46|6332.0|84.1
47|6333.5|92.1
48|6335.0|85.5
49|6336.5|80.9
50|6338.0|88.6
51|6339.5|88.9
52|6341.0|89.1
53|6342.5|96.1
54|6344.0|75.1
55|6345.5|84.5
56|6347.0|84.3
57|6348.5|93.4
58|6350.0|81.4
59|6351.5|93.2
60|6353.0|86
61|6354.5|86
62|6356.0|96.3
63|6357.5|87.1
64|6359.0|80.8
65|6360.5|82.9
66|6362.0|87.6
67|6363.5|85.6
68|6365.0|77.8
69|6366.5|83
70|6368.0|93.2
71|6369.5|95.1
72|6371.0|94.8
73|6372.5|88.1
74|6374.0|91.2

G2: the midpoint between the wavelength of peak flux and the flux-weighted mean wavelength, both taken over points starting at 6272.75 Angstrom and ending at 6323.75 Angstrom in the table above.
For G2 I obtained 6303.2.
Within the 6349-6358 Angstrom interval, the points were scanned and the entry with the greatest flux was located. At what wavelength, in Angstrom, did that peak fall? 6356.0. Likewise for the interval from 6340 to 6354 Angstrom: 6342.5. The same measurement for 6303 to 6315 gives 6308.0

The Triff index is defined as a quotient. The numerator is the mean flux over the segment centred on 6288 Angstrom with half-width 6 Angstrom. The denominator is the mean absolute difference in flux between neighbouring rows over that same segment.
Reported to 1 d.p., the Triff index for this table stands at 20.0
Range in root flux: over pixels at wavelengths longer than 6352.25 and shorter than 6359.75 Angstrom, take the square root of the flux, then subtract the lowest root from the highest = 0.82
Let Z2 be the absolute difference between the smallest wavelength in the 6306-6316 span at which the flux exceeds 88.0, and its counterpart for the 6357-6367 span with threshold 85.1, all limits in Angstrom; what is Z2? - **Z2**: 49.5 Angstrom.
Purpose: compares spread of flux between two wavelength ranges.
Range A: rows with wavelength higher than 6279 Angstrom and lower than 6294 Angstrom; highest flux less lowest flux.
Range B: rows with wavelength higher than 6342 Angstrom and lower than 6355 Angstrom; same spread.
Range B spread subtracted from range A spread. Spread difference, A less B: -8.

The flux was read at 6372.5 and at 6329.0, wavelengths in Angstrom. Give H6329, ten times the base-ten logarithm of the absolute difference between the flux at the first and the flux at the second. -7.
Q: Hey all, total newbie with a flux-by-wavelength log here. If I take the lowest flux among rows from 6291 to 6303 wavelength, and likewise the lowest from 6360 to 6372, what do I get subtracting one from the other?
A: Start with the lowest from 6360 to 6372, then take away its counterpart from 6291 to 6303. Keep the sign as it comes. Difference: -6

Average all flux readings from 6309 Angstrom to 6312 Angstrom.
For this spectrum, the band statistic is 89.3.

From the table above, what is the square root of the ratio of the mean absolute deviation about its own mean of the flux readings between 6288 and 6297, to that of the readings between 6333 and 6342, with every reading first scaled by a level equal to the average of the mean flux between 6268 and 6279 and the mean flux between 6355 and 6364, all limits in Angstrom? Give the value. 0.89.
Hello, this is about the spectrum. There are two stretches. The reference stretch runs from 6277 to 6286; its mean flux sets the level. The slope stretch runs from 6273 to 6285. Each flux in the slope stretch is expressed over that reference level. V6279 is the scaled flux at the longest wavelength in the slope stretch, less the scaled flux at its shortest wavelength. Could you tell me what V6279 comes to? -0.08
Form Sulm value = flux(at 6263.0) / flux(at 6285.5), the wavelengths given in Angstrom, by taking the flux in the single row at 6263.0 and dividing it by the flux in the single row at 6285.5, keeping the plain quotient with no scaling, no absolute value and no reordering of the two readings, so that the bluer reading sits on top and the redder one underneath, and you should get 0.99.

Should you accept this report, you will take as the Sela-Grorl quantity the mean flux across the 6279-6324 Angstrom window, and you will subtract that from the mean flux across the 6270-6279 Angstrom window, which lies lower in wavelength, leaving -1.9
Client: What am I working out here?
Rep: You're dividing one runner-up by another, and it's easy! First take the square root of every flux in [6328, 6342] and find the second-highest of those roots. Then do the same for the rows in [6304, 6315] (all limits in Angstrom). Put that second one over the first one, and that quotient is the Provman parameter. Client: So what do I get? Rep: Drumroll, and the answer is 1.00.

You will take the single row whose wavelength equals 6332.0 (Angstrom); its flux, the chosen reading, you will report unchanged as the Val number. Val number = 84.1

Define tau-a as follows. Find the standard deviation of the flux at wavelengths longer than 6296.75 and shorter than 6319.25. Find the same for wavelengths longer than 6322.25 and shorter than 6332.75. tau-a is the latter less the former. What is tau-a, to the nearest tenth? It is -1.7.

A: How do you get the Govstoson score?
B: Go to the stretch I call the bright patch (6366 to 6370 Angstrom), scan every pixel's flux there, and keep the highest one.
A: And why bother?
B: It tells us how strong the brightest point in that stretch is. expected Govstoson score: 95.1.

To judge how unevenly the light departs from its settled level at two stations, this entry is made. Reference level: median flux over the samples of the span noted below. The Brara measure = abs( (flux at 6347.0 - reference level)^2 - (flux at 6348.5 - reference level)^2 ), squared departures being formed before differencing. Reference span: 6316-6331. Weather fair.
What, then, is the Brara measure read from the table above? 10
